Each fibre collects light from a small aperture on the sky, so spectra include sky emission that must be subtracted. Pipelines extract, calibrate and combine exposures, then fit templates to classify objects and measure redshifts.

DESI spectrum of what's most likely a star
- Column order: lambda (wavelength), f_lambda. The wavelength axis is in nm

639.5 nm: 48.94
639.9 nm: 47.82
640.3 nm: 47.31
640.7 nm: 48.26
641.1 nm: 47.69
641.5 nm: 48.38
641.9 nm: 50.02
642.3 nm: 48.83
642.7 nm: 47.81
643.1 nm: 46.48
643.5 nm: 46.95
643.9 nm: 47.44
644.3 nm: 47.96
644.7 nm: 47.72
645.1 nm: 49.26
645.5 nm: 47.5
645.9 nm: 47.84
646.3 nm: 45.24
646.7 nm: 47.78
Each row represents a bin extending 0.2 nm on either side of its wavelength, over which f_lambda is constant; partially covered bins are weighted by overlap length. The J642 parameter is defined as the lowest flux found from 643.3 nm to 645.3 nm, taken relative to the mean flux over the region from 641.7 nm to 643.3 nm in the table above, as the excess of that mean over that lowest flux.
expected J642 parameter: 1.3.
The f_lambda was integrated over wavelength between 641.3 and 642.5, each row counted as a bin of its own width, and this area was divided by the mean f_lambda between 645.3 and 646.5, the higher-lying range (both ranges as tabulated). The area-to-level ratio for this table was 1.26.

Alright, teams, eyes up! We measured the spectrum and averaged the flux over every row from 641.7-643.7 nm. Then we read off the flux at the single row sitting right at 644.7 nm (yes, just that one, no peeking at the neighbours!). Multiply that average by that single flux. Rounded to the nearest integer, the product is 2291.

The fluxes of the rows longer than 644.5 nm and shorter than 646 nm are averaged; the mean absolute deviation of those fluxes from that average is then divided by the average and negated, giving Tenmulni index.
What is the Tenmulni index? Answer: -0.012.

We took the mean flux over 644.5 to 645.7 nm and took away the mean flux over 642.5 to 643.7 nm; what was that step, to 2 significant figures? 1.1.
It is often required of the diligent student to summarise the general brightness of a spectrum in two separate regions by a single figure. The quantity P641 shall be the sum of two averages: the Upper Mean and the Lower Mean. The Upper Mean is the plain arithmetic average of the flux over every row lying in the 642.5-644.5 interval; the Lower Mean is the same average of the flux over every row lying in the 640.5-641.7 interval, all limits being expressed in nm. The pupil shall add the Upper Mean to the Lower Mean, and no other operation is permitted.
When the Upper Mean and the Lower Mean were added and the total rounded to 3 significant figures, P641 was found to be 95.4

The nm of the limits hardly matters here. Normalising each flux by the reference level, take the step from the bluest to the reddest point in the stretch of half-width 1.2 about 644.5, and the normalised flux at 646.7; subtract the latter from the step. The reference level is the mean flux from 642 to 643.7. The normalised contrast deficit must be -0.99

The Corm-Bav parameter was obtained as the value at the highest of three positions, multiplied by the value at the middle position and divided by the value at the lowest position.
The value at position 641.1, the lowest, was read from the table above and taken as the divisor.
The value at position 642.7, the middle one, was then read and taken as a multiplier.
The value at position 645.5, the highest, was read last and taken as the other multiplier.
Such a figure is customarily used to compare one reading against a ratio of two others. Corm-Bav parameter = 47.6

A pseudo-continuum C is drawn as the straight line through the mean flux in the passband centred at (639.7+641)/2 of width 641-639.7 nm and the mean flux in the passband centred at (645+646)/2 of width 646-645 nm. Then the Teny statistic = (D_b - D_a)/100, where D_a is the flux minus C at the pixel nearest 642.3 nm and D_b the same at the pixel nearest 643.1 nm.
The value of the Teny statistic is -0.024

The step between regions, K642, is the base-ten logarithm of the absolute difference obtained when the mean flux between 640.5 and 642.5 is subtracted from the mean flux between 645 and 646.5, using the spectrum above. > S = 0.1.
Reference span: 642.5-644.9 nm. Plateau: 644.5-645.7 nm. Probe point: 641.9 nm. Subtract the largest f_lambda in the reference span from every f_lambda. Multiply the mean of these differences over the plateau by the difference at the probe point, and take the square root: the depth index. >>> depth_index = 0.6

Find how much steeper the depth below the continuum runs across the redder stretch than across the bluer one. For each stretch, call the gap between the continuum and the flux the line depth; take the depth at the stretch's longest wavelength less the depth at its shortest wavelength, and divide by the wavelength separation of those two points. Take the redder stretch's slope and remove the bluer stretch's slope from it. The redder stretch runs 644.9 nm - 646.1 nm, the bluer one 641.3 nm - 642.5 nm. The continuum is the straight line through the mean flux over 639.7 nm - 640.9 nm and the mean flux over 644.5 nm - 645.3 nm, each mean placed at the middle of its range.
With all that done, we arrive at 2.3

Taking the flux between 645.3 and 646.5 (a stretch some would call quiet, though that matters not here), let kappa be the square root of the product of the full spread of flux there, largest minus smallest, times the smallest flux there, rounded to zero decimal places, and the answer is 11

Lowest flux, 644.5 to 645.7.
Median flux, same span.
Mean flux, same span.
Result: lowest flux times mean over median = 47.9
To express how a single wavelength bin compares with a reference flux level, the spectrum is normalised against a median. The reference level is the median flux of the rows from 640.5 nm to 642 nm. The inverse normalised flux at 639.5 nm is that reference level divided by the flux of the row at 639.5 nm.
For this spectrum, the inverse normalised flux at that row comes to 0.987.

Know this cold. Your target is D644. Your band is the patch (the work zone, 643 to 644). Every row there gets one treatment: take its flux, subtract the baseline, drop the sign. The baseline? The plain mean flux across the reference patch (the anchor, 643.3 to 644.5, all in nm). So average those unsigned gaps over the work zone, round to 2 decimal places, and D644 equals 0.49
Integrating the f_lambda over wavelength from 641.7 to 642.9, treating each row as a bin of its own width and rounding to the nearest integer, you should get 59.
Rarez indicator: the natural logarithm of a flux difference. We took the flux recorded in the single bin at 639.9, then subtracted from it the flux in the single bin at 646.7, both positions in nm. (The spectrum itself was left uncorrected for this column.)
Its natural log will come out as -3.2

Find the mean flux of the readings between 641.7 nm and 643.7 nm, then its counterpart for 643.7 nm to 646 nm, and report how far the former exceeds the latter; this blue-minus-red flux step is 0.1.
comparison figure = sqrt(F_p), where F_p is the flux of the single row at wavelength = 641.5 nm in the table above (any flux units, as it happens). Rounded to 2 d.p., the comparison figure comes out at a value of 6.96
